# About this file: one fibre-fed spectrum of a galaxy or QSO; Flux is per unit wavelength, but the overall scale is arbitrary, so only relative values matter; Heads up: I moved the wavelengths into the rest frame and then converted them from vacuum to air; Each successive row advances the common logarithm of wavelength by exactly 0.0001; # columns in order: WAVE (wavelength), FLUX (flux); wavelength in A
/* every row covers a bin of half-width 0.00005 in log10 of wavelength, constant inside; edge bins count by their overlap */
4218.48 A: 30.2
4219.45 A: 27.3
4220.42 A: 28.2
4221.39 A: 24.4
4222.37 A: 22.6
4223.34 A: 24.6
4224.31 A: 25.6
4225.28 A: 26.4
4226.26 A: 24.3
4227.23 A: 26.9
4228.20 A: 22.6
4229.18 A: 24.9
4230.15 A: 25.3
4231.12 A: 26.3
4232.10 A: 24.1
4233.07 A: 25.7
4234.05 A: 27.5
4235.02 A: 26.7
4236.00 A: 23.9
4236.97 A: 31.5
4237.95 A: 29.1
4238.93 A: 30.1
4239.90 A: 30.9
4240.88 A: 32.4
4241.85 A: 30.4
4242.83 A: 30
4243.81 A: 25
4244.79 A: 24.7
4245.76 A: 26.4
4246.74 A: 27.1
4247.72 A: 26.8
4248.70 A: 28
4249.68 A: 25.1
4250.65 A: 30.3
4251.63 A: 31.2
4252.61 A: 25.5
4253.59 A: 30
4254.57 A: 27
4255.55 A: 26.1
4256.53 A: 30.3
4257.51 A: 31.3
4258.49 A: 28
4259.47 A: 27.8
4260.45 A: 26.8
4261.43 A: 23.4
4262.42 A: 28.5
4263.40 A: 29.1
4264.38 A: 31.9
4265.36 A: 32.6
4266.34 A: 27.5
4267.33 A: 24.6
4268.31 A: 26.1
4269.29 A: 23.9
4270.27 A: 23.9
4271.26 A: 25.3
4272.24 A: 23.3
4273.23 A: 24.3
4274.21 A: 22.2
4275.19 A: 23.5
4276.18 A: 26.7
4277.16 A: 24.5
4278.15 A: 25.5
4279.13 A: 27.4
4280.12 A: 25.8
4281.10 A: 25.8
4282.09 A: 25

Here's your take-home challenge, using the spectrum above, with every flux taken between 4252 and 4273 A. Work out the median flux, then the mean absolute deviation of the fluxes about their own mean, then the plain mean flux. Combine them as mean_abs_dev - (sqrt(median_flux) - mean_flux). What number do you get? 24.4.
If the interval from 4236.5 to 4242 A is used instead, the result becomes 26.1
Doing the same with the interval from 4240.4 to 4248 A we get 25.0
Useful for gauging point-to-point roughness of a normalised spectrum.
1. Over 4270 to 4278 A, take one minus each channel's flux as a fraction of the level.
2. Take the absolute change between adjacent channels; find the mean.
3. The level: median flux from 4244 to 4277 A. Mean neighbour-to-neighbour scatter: 0.070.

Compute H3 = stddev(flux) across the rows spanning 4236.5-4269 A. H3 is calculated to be 2.5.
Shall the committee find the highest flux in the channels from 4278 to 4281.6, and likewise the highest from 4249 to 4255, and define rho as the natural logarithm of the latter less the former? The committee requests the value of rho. 1.3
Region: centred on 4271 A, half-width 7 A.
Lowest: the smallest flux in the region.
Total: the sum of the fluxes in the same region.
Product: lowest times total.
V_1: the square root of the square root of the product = 9.46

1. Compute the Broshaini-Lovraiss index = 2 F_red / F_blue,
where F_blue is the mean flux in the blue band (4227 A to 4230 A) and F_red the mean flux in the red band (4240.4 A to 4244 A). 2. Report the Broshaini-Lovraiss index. 2.4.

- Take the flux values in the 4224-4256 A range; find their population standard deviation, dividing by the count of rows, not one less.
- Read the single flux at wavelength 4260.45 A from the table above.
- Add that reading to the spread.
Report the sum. 29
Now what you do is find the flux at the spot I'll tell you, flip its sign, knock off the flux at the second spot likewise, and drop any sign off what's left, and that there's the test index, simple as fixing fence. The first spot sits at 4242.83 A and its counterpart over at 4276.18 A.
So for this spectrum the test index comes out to 57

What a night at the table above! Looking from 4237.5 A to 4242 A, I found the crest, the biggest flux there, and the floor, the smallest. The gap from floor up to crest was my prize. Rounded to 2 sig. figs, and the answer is 3.3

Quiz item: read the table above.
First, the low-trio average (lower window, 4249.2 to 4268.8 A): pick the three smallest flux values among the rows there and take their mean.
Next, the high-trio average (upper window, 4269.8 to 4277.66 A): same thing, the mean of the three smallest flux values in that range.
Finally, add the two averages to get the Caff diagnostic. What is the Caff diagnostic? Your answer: 47.4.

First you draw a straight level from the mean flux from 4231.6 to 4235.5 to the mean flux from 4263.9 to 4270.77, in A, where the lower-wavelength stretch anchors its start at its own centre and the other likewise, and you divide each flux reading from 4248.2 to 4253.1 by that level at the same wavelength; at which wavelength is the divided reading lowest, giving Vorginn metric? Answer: 4249.68 A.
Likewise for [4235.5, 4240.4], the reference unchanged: 4236.00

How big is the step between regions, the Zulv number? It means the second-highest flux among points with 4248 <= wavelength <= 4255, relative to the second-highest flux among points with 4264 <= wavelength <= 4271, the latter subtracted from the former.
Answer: -1.6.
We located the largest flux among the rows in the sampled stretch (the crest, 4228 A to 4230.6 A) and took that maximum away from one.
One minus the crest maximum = -24.3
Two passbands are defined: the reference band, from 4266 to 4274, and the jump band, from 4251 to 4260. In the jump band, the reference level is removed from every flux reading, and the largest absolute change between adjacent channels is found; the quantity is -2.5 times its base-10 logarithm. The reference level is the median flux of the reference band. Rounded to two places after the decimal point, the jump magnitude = -1.89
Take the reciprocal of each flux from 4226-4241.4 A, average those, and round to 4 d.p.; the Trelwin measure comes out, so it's 0.0374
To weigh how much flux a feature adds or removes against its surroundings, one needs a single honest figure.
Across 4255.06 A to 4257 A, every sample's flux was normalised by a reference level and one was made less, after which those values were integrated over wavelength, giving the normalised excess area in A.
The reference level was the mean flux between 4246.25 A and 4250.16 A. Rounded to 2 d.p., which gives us 0.11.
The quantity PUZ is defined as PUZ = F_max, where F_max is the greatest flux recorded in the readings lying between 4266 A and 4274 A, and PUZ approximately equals 27.5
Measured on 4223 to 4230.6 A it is 26.9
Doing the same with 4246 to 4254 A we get 31.2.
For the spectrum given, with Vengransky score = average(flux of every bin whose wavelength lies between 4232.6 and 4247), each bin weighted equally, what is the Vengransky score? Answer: 28.1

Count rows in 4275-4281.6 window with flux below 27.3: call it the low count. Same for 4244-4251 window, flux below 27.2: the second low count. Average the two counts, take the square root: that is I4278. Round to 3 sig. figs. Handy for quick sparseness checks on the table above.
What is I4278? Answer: 2.35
